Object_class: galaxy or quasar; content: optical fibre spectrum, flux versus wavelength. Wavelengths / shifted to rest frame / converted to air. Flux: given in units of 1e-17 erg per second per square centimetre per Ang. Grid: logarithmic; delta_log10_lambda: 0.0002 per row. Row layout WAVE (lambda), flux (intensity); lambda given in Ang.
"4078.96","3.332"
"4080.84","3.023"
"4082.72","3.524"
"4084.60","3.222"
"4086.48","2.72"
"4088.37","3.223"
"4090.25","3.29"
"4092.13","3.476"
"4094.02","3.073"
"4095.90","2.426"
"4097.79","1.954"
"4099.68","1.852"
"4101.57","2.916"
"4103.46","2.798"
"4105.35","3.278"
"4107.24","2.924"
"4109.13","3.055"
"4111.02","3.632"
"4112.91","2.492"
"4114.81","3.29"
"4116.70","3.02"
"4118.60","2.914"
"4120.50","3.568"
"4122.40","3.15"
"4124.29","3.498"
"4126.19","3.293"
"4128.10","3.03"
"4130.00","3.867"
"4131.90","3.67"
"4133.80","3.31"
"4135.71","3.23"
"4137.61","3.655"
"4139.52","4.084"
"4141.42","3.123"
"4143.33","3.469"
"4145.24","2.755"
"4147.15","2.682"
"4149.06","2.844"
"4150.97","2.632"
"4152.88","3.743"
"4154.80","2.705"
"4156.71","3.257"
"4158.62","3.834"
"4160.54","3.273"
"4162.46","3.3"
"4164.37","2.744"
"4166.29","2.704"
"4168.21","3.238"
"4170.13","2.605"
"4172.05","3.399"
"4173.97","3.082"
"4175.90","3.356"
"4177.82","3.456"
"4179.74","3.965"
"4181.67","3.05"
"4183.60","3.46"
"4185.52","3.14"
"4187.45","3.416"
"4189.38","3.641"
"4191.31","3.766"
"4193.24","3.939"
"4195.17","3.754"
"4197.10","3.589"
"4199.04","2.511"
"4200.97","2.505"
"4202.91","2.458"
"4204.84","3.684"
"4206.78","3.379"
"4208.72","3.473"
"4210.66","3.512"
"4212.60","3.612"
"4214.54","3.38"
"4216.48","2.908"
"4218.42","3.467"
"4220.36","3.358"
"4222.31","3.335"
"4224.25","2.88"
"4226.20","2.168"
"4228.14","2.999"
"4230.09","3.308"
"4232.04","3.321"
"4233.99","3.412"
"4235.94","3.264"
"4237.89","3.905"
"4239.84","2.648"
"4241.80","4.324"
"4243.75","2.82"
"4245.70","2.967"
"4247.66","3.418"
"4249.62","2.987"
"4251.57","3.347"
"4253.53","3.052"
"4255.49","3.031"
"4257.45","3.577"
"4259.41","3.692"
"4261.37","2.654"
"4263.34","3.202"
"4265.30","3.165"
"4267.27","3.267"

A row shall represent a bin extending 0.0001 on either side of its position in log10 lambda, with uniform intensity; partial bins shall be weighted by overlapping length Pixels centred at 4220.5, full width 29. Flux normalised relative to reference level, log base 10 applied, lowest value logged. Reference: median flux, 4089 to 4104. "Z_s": -0.12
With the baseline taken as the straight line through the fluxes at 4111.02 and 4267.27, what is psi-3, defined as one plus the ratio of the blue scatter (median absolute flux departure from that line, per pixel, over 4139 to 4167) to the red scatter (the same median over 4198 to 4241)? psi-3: 4.1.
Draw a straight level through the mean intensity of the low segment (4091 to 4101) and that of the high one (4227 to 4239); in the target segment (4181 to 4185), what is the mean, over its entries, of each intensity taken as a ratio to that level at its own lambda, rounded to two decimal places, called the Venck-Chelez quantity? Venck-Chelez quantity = 1.06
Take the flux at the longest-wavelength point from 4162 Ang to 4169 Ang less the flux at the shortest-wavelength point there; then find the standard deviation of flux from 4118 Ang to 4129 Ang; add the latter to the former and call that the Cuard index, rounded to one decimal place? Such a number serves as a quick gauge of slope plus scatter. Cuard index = 0.2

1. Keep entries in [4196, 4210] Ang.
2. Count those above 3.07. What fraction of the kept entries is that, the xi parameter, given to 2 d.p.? 0.57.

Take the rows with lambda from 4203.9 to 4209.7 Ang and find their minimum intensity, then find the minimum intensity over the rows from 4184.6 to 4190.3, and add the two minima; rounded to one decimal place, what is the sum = 6.5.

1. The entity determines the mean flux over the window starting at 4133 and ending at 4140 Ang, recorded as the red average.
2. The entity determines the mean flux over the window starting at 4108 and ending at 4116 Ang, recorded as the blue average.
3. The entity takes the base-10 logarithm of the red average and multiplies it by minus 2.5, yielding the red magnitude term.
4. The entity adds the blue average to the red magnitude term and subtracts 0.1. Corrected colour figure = 1.64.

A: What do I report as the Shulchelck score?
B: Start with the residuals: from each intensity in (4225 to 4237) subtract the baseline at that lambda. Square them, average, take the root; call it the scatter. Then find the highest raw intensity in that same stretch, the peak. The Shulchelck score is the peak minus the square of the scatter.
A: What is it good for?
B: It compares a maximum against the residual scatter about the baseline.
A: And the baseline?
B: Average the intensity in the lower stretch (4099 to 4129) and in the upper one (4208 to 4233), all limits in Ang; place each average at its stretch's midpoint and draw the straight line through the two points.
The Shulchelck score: 3.21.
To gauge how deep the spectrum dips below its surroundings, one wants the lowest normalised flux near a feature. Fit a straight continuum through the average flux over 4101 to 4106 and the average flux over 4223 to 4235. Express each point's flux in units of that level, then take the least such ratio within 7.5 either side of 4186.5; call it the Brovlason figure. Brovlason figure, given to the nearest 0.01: 1.01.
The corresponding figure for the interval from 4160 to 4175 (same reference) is 0.87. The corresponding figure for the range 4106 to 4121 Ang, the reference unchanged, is 0.83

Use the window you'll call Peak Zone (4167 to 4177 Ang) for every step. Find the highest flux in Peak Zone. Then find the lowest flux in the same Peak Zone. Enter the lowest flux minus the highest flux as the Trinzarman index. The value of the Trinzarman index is -0.79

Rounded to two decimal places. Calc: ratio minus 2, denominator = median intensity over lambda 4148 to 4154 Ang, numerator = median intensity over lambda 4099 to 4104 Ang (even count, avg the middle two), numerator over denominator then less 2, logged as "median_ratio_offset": -1.02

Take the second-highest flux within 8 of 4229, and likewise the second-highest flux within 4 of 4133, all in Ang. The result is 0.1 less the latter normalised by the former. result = -1.00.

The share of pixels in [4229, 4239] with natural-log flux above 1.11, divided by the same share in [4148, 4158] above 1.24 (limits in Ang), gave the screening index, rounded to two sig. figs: 5.0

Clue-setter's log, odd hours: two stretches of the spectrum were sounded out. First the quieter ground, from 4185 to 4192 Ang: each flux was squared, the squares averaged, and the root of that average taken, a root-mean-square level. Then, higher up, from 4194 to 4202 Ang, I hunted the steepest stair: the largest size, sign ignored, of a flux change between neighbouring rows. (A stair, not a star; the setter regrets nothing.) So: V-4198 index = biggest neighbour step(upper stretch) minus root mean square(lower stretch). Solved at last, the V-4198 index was -2.42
